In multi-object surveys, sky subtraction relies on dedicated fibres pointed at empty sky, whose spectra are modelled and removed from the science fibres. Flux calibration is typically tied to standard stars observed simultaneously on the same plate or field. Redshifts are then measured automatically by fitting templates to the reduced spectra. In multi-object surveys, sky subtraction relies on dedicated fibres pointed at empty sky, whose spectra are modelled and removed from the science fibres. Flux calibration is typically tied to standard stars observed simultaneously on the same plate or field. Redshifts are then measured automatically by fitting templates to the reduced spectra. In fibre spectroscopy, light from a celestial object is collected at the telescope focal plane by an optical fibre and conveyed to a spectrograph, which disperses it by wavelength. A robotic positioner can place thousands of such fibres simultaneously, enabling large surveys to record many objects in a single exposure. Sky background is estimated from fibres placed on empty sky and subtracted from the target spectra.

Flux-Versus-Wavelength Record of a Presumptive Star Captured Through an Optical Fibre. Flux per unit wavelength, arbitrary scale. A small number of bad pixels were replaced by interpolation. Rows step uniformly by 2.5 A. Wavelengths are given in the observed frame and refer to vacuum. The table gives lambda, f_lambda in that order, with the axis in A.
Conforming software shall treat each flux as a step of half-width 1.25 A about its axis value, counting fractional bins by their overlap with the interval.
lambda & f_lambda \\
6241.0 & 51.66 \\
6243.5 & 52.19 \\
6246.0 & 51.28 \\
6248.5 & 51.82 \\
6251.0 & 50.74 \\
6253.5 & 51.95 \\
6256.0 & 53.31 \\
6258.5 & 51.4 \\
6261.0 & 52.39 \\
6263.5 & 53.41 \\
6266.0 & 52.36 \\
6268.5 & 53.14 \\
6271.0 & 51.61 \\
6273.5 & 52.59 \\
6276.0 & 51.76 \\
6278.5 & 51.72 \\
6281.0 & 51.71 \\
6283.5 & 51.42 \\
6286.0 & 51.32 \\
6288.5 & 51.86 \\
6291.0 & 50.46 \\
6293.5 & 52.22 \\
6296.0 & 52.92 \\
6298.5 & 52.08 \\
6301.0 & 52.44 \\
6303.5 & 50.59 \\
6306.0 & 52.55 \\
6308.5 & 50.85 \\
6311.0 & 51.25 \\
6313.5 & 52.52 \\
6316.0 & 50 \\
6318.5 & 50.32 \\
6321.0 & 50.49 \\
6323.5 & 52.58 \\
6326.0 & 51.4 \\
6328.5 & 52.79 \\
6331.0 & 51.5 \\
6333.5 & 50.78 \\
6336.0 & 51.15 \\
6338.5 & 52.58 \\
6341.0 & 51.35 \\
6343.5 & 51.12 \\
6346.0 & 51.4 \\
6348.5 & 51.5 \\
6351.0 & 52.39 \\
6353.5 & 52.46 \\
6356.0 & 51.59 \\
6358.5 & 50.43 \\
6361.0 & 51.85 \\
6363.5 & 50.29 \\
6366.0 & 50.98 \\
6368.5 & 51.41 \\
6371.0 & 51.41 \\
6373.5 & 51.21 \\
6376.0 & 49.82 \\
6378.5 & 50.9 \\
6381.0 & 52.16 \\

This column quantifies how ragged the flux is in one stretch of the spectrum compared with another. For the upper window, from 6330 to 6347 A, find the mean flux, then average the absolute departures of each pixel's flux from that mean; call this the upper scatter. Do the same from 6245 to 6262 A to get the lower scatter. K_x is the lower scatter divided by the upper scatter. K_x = 1.7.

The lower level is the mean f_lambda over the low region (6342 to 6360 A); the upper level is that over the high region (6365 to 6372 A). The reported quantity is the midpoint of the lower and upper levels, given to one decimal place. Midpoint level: 51.4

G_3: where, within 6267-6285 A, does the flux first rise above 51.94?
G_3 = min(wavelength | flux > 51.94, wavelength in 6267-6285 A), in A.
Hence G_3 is 6268.5 A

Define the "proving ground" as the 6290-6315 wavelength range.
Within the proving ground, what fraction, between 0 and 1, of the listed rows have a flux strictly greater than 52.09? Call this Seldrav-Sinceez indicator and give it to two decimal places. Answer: 0.50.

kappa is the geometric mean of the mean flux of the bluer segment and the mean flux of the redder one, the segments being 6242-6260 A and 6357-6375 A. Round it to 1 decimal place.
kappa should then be 51.4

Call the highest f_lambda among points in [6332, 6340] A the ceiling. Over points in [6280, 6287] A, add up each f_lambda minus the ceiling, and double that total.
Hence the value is -6.6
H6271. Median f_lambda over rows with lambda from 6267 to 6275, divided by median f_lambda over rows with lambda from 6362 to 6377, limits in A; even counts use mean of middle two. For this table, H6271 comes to 1.03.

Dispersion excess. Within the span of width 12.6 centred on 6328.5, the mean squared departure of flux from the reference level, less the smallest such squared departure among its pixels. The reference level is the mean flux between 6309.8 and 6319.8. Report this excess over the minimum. 1.14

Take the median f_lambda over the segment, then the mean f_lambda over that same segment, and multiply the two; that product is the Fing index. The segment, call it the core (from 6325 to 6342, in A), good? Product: 2655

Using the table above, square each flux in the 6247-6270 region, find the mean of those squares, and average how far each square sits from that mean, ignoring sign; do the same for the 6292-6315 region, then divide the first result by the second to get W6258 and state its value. 1.04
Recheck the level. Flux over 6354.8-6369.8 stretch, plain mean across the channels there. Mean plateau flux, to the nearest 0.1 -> 51.1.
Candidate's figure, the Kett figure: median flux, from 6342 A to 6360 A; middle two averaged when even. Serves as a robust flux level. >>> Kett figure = 51.50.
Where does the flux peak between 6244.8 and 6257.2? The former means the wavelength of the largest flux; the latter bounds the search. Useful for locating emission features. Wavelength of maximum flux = 6256.0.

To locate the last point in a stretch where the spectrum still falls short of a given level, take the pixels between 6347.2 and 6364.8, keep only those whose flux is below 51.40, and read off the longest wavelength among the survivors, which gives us 6363.5 A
